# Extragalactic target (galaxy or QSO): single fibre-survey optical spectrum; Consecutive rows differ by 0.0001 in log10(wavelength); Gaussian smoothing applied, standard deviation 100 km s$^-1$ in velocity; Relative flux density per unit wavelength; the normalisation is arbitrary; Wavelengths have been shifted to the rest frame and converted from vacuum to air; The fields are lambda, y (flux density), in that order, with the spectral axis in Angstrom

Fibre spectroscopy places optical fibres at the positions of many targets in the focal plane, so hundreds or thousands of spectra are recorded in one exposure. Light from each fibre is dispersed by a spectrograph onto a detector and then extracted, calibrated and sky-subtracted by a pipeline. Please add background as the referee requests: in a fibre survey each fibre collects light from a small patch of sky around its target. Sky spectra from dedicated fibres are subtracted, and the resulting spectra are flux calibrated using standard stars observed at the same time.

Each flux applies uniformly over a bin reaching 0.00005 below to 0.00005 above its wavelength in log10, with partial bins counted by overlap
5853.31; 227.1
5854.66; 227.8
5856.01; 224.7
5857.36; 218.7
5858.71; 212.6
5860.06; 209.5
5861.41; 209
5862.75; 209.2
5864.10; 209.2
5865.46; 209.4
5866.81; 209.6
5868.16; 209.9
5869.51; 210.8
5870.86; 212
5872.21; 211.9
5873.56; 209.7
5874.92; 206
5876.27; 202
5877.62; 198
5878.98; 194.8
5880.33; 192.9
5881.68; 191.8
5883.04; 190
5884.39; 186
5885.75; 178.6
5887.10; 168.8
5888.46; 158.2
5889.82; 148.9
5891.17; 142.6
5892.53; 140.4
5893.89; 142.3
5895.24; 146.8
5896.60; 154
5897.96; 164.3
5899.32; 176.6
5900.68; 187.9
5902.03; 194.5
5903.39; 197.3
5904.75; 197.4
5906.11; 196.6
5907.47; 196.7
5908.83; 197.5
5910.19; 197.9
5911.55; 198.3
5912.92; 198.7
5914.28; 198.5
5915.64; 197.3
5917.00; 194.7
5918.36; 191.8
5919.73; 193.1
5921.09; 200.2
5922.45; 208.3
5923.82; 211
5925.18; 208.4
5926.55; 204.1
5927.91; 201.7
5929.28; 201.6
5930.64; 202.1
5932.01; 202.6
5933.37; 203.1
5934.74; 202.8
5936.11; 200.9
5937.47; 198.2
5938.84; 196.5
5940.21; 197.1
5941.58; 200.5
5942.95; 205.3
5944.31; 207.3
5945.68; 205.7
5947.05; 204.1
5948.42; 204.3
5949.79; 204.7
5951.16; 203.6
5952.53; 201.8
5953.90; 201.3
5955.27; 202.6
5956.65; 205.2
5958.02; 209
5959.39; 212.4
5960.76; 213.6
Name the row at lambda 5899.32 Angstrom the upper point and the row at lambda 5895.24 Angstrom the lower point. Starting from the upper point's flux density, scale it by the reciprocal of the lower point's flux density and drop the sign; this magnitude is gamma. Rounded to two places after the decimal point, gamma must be 1.20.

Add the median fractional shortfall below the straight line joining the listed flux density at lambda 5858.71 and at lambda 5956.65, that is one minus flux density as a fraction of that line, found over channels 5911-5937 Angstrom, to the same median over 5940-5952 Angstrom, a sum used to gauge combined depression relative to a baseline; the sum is 0.035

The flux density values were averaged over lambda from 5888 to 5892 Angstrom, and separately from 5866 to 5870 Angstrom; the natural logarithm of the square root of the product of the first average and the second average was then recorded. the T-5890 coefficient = 5.18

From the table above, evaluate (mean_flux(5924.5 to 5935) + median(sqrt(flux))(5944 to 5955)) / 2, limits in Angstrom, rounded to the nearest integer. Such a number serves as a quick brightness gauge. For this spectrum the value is 109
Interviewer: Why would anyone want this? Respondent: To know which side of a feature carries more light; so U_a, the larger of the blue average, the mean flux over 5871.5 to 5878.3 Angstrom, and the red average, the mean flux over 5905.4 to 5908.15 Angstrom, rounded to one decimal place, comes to 205.5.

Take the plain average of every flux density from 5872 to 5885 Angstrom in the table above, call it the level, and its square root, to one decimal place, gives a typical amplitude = 14.1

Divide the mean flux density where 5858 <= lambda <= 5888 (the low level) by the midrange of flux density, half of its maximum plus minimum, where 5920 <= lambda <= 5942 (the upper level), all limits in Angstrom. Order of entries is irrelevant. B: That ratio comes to 0.99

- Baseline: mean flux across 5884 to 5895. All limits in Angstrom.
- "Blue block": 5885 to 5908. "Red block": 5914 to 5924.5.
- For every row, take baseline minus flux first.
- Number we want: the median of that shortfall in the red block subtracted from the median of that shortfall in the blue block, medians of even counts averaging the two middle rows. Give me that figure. 29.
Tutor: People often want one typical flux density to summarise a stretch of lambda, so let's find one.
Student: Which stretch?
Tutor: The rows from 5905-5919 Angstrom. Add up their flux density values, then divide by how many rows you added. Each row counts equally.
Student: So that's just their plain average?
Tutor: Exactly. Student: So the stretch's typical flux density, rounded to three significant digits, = 197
